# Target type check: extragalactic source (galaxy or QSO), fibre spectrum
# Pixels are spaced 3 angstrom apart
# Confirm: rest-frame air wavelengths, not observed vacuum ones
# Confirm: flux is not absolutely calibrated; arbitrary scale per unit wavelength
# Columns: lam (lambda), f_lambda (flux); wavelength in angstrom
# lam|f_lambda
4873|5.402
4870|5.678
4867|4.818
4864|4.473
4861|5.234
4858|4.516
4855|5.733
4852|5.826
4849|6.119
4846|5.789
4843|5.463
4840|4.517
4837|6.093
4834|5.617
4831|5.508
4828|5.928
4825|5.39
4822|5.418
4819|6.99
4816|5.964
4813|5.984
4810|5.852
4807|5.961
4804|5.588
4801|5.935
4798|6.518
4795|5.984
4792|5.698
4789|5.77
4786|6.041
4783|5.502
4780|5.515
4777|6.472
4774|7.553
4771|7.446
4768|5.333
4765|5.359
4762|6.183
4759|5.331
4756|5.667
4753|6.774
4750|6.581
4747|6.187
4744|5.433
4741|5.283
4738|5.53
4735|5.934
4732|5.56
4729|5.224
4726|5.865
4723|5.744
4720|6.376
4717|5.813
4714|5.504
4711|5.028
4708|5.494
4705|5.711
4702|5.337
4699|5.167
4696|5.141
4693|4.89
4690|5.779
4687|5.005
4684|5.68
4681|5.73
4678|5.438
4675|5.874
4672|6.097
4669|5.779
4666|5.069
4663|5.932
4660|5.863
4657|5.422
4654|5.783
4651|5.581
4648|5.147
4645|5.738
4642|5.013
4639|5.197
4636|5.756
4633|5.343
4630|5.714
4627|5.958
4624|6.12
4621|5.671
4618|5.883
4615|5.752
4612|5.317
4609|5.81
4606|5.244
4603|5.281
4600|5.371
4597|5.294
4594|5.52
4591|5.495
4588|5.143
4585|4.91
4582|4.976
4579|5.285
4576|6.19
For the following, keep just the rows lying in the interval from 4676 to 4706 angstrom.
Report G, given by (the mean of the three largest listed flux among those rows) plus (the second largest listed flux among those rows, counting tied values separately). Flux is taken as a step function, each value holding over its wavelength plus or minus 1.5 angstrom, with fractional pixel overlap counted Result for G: 11.5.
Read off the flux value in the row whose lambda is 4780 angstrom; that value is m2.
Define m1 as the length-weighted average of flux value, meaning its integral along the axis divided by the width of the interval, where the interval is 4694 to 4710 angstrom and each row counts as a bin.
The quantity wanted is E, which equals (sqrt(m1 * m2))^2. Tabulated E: 29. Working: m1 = 5.34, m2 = 5.515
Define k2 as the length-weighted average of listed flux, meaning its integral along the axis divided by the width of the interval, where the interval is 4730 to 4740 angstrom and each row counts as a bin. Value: 5.63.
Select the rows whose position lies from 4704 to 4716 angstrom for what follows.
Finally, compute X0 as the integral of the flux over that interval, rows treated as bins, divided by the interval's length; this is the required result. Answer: 5.44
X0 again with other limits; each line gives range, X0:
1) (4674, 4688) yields 5.55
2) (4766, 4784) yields 6.30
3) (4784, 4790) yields 5.88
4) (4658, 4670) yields 5.65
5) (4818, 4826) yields 5.90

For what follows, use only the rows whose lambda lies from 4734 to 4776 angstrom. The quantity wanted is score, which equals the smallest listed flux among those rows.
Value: 5.283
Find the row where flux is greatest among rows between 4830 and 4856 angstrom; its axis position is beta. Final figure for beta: 4849 angstrom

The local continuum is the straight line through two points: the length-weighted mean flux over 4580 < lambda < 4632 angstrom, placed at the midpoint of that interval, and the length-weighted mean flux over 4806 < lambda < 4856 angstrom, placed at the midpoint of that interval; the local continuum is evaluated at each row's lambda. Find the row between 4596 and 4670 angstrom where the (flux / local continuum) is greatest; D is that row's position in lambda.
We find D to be 4624 angstrom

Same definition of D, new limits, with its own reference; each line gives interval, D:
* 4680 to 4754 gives 4753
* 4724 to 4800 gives 4774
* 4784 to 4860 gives 4819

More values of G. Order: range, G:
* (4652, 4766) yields 13.2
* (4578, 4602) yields 11.0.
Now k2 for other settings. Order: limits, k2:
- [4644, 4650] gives 5.43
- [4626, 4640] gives 5.59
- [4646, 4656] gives 5.51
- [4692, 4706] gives 5.25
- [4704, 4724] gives 5.66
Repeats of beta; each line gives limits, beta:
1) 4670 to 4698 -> 4672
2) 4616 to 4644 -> 4624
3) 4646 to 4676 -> 4672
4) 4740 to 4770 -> 4753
